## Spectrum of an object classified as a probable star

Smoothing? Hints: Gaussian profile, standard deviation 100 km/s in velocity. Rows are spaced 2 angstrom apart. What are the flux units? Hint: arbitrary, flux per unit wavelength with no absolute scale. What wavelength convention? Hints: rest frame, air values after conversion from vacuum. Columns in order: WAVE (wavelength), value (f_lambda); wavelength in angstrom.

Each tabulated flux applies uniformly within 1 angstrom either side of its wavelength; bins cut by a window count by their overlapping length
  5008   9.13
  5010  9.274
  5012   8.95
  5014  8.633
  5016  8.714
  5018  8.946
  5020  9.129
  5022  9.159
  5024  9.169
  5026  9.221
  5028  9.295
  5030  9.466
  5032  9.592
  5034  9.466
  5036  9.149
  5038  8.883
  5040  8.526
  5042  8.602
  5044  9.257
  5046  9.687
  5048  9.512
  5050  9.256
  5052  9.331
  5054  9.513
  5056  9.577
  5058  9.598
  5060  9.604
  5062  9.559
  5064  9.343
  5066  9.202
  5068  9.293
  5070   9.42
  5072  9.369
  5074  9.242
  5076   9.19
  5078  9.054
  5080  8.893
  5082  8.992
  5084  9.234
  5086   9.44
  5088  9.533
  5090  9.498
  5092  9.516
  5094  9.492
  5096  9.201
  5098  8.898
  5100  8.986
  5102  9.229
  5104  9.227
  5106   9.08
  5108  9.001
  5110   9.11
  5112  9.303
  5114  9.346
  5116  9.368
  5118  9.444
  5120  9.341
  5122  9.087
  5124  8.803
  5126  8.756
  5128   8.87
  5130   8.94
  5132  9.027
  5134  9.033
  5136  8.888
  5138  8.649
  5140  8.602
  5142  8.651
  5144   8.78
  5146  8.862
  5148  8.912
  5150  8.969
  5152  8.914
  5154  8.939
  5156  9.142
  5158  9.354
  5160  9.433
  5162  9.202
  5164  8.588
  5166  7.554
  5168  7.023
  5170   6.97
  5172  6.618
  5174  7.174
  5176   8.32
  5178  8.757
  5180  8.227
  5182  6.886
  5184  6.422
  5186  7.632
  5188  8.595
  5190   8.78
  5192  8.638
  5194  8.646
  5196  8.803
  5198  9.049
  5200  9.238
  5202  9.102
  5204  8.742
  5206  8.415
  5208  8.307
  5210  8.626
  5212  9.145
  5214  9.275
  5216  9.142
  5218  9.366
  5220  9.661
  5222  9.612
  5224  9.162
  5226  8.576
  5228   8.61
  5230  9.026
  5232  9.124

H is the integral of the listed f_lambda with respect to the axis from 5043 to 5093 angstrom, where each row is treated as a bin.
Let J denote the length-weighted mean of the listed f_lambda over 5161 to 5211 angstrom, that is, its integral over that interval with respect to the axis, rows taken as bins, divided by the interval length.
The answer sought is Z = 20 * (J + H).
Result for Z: 9528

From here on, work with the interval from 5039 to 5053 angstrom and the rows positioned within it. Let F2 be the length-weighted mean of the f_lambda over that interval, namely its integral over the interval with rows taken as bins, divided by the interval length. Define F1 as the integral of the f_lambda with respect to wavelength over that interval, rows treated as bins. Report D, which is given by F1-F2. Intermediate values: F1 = 128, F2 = 9.17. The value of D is 119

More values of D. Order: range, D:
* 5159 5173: 103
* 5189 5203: 116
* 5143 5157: 116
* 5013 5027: 117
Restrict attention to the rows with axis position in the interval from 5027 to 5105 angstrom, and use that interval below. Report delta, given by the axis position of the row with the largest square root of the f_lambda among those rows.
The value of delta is 5046 angstrom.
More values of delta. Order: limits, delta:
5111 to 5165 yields 5118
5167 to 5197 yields 5196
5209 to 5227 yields 5220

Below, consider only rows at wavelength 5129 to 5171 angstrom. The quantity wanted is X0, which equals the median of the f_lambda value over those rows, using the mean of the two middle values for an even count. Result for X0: 8.91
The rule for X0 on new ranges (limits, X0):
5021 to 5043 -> 9.17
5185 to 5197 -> 8.64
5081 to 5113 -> 9.23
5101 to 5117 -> 9.23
